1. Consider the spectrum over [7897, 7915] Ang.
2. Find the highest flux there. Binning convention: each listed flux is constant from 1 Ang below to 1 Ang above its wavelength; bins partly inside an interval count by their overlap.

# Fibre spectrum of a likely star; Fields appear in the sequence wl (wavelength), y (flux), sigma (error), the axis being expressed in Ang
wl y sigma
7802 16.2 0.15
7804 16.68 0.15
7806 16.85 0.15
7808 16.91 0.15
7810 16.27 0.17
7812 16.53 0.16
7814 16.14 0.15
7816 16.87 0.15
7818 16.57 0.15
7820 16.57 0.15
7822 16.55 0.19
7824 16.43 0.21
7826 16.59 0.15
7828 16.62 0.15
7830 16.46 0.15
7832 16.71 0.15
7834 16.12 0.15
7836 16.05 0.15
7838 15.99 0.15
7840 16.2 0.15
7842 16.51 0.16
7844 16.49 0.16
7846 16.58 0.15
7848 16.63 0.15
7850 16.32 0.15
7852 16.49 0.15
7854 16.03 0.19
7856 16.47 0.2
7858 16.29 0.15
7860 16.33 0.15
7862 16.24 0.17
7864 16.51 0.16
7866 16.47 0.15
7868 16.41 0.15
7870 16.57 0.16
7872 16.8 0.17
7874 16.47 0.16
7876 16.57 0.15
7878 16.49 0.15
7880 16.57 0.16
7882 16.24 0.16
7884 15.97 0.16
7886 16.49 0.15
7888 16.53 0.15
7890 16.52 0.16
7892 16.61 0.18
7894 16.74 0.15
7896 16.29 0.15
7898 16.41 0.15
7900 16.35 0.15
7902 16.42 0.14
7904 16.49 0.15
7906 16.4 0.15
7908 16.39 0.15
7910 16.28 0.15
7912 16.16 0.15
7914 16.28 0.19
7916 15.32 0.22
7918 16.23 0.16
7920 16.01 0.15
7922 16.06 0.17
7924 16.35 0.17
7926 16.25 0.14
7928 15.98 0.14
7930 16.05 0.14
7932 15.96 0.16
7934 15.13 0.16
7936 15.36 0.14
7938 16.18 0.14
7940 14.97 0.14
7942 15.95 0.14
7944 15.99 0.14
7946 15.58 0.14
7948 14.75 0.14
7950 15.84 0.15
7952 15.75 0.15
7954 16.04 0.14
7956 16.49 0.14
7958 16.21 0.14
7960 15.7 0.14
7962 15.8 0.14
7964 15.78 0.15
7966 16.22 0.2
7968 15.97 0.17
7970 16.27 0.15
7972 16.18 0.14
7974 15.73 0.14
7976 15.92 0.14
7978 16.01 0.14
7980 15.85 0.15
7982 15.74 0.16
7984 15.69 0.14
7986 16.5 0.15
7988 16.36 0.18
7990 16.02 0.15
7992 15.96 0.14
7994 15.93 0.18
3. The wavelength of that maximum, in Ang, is 7904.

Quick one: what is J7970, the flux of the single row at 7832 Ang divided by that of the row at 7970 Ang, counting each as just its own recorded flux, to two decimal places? 1.03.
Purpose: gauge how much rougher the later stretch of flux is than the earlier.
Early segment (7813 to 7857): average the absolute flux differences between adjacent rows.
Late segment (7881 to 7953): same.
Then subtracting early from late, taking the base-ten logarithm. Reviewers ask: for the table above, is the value -0.92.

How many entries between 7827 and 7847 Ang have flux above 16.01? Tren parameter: 9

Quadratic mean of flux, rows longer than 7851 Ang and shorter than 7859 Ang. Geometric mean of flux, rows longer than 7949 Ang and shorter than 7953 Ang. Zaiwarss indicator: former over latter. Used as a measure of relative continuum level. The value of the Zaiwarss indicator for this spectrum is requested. 1.03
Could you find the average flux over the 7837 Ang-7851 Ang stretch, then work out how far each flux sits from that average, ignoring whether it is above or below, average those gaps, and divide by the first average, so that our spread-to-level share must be 0.011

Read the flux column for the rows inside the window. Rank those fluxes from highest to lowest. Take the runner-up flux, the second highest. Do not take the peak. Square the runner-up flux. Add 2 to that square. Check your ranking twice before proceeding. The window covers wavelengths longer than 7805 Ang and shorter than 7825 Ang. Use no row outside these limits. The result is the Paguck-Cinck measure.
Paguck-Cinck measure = 287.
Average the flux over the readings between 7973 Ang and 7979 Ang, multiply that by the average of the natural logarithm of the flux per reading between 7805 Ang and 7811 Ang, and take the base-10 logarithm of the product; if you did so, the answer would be 1.65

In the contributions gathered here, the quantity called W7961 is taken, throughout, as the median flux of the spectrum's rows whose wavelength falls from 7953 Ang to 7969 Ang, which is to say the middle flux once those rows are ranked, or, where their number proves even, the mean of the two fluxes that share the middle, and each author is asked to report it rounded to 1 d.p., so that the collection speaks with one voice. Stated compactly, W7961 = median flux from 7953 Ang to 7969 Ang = 16.0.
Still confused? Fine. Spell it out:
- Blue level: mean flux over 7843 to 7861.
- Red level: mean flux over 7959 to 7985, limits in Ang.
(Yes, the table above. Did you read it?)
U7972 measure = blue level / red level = 1.03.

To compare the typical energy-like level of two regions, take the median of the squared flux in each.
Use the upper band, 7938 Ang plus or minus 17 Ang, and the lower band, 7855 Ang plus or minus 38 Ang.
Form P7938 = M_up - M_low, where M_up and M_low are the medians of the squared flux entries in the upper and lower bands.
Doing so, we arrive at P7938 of -17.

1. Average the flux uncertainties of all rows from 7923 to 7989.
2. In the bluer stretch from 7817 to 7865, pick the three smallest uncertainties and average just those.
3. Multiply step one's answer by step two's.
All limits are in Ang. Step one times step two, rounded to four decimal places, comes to 0.0223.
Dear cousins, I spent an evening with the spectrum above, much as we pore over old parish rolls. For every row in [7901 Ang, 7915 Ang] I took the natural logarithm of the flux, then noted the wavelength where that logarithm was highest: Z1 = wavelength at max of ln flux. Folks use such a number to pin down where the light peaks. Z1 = 7904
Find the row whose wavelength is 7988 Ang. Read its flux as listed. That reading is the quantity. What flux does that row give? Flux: 16.36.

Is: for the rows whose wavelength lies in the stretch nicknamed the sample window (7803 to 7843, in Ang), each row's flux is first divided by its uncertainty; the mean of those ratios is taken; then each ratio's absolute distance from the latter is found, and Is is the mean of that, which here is 6.2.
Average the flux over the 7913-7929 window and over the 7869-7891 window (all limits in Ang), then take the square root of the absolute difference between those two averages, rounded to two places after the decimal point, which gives 0.64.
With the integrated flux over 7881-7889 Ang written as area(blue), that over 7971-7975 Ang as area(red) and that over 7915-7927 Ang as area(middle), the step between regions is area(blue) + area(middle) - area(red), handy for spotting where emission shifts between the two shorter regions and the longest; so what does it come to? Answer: 259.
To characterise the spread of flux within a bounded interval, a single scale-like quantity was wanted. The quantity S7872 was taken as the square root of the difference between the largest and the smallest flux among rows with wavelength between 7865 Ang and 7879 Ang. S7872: 0.62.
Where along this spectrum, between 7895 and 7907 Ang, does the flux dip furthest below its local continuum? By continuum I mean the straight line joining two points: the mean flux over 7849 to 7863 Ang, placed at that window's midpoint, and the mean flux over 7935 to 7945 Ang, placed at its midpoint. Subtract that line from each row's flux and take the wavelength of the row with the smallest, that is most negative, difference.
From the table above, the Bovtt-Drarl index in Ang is 7896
